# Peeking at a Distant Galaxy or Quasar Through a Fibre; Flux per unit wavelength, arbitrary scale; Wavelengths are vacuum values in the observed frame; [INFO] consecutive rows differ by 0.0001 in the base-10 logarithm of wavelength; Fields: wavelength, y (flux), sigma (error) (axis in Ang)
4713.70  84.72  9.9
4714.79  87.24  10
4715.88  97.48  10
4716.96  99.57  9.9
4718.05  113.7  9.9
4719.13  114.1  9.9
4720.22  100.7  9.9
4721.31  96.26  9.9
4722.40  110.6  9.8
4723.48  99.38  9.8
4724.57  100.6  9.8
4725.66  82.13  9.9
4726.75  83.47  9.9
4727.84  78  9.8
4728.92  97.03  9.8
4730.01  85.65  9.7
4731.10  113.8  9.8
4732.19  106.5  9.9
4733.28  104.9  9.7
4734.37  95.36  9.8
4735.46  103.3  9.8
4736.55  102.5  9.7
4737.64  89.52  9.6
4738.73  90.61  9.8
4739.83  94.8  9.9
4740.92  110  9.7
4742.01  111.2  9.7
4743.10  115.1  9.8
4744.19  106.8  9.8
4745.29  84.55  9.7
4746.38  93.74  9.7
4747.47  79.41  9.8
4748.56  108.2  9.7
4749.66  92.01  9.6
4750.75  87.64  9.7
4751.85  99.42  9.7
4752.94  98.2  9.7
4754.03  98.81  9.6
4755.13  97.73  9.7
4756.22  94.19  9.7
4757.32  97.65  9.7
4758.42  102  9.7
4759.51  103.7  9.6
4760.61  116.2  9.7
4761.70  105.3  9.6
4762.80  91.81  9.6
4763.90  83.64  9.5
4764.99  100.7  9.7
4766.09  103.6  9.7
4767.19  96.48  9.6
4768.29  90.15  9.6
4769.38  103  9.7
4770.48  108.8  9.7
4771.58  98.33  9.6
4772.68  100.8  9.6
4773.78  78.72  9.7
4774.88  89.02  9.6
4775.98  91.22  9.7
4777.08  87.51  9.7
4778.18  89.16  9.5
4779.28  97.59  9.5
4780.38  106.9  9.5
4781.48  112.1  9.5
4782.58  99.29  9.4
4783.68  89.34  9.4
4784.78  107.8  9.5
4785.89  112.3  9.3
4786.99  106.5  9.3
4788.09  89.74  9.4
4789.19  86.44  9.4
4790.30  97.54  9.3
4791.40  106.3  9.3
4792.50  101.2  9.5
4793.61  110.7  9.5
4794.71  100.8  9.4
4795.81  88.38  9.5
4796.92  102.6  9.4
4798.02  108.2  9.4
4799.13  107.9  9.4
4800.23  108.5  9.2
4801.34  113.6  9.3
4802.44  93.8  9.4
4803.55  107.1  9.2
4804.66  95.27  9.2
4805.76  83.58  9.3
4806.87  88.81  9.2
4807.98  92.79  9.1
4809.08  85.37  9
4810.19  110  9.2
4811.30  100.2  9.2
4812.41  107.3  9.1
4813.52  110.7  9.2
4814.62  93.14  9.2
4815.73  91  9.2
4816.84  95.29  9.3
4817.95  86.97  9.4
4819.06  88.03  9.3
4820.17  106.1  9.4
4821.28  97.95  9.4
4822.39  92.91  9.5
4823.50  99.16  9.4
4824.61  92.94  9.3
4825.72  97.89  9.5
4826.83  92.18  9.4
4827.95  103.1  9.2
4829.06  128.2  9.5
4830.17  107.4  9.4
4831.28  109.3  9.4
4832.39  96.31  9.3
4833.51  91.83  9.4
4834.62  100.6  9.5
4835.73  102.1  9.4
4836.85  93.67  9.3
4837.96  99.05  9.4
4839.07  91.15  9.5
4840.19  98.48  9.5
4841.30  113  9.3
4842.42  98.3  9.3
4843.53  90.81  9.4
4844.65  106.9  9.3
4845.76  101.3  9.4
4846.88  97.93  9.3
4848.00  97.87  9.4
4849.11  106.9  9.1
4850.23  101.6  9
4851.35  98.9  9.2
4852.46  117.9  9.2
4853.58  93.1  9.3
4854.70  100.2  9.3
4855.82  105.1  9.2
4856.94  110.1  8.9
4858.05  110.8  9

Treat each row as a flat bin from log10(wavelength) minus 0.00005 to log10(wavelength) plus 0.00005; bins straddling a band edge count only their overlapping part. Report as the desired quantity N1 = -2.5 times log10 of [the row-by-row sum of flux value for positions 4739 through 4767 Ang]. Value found -8.5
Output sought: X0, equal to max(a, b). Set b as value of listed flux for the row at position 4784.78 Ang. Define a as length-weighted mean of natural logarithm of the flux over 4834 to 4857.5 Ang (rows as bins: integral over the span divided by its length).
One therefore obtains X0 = 107.8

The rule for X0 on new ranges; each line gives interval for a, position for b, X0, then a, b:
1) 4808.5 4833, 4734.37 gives 95.4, 4.60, 95.36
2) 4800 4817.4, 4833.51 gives 91.8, 4.58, 91.83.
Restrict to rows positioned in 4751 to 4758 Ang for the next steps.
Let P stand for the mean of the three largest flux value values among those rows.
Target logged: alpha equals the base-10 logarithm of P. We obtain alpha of 1.99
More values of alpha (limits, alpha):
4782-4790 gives 2.04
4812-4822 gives 2.03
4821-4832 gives 2.06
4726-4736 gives 2.04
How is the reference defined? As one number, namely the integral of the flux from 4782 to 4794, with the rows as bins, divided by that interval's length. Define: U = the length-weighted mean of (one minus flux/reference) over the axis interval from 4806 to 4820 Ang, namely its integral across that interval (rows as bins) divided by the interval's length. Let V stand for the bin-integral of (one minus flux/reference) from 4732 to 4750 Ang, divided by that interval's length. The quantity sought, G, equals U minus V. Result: 0.03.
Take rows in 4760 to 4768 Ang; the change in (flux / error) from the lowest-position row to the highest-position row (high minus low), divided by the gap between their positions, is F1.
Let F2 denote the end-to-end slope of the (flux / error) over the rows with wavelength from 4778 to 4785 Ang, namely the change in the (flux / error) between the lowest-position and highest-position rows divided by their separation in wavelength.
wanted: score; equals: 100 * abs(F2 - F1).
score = 59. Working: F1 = -0.29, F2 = 0.30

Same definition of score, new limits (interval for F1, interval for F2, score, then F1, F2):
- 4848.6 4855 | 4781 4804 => 17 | -0.17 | -0.01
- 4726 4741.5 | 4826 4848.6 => 18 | 0.21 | 0.03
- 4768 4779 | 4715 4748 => 5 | 0.00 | -0.05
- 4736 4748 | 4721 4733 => 32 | -0.23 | 0.10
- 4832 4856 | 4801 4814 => 6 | 0.05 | -0.01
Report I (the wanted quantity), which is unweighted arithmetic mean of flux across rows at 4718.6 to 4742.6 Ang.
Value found 99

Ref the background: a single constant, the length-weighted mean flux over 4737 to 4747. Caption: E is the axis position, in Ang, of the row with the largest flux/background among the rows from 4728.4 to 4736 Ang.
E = 4731.10 Ang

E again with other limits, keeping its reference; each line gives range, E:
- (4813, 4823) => 4813.52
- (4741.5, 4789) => 4760.61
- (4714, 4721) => 4719.13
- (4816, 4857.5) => 4829.06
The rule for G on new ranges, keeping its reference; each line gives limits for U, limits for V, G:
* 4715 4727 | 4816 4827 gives -0.05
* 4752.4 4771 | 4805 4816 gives -0.03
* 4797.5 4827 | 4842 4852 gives 0.02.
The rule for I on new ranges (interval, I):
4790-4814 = 101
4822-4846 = 100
